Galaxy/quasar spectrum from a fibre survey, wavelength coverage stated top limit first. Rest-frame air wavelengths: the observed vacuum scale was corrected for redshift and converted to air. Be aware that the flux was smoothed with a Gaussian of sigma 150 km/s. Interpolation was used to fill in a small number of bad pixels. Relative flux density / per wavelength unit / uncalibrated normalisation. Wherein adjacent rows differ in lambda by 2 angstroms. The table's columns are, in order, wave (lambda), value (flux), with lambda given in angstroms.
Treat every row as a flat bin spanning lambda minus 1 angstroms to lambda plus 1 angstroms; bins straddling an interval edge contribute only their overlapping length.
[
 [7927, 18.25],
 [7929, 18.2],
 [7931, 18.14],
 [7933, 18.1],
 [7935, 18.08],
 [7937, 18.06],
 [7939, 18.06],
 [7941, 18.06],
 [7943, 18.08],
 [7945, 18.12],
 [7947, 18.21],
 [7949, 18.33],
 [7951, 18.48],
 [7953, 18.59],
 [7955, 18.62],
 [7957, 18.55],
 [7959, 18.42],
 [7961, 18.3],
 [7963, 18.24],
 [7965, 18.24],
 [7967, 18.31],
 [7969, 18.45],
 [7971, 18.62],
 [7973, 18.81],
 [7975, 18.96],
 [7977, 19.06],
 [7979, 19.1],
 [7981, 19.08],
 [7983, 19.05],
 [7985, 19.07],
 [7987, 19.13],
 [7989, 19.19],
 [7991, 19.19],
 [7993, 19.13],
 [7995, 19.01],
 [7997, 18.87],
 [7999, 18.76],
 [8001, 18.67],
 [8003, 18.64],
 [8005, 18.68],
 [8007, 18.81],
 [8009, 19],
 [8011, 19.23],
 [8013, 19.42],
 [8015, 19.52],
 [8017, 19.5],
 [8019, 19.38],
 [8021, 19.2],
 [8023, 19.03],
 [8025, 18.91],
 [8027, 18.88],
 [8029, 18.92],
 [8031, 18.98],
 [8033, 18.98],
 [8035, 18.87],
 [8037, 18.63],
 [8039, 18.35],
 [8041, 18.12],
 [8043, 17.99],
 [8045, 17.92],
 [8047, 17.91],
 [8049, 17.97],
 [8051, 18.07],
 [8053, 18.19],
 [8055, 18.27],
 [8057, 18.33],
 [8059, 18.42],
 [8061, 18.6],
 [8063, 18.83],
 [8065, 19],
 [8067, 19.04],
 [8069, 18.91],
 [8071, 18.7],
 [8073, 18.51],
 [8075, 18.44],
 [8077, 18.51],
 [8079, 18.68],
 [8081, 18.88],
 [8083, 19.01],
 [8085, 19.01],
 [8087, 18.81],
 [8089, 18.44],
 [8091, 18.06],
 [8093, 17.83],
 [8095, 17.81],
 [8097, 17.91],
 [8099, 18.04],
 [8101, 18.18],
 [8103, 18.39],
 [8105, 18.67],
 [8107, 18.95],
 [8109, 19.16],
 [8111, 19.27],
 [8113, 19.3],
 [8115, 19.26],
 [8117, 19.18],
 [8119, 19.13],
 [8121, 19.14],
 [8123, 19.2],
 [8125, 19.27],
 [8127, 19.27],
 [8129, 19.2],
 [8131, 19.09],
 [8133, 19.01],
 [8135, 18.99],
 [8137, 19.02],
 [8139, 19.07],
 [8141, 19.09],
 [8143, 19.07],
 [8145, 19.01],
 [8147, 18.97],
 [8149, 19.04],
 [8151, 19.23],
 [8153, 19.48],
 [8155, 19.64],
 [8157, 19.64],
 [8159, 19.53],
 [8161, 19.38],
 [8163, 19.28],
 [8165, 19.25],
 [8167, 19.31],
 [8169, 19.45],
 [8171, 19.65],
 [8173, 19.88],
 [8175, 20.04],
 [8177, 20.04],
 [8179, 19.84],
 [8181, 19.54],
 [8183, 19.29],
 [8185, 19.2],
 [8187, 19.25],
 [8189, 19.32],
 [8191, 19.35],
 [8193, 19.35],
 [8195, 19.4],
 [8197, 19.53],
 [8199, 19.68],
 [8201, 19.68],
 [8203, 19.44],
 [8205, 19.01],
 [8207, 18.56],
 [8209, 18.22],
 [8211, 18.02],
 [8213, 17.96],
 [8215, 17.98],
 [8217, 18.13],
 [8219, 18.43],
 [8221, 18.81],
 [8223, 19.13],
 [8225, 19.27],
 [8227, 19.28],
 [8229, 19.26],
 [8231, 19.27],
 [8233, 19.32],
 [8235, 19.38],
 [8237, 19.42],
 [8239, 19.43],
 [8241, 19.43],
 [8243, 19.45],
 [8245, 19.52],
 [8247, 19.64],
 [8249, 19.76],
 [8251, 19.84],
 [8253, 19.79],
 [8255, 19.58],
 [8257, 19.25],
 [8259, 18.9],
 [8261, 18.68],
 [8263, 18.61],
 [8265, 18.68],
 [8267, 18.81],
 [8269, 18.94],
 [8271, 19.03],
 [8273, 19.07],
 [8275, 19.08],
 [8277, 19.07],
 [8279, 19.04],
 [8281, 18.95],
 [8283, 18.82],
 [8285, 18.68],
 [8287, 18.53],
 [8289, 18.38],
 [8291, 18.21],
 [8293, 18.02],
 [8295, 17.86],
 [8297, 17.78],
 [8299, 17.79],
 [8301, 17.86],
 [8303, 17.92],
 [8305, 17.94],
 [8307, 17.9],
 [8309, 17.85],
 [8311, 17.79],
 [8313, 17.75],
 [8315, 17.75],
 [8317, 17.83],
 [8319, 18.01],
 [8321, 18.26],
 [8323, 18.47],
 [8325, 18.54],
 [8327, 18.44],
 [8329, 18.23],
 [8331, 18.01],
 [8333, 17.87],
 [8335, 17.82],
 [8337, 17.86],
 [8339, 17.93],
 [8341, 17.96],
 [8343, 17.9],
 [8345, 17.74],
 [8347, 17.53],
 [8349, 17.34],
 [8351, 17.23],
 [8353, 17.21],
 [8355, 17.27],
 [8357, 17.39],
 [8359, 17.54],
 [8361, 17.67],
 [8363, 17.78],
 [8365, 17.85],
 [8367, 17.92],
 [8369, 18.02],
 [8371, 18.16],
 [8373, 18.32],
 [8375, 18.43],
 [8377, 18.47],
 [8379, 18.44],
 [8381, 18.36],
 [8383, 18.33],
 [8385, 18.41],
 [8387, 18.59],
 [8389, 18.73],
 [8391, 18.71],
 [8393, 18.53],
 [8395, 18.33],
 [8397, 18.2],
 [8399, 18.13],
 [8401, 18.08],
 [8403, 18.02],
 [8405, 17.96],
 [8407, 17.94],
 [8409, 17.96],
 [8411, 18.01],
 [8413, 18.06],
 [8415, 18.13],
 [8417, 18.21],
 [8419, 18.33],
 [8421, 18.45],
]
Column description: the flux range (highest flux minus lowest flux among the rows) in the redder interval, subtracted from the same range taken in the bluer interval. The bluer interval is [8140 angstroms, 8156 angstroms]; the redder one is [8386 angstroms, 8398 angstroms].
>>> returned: 0.14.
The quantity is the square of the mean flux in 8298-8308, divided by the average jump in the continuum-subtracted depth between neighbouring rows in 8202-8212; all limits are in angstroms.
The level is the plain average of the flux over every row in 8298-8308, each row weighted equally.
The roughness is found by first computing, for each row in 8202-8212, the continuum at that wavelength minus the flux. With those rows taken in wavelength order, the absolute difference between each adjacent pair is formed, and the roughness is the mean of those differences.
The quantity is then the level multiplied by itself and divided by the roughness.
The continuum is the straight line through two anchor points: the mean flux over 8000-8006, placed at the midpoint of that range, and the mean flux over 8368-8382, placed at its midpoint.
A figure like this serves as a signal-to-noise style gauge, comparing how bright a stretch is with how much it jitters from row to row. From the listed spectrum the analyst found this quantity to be 906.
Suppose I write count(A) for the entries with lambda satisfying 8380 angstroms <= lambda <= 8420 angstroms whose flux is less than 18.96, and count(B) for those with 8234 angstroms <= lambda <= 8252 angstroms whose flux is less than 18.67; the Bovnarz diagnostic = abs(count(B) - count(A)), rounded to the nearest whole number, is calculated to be 20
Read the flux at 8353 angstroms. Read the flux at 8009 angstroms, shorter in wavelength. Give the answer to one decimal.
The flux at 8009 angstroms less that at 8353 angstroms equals 1.8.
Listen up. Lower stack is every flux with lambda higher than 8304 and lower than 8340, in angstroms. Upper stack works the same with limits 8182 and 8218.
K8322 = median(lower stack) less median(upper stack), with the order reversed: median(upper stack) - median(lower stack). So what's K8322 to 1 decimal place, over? 1.4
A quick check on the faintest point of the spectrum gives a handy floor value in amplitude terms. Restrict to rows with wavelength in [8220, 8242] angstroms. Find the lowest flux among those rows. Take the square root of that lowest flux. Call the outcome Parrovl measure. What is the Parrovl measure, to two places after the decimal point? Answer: 4.34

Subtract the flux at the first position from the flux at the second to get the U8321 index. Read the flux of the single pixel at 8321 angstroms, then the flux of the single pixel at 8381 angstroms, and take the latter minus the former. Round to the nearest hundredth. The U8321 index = 0.10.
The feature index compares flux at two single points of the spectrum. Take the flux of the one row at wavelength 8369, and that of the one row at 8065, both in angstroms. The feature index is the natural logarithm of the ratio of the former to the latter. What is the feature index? -0.05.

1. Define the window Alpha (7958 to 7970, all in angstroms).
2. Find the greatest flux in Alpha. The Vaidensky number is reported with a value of 18.45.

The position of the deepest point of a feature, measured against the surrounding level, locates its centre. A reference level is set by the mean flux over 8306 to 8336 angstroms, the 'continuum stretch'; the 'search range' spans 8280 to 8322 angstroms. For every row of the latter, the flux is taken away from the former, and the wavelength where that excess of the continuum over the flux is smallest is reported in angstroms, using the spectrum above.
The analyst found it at 8281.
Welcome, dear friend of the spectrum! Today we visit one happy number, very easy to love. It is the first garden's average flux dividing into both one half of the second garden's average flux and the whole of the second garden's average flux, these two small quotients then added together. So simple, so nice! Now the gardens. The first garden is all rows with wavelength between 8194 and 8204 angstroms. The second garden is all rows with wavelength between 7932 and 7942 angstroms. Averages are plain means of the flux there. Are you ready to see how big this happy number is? 1.39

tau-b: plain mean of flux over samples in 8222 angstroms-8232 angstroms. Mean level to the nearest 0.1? 19.2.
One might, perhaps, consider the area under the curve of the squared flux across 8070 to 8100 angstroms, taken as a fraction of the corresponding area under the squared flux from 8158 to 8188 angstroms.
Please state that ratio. 0.89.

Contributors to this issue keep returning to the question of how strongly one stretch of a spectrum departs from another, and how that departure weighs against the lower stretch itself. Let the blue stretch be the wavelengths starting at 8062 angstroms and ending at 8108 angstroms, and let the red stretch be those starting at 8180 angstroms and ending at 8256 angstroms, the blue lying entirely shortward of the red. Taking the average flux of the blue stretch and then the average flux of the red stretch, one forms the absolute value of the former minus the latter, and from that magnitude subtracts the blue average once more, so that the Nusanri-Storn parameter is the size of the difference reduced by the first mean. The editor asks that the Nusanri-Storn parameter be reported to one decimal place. -17.9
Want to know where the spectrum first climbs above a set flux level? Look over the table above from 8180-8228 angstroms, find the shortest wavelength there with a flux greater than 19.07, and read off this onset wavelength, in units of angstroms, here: 8181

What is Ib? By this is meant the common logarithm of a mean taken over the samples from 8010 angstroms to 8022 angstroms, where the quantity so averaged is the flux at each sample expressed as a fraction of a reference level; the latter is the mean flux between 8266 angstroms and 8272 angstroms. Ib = 0.010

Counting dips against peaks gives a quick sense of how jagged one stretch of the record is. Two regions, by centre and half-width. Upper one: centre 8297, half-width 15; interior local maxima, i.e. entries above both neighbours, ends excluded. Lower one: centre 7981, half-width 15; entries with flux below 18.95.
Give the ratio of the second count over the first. 4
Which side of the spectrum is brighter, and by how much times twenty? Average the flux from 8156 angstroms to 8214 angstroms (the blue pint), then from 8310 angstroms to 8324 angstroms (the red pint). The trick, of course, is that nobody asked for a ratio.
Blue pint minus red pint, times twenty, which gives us 27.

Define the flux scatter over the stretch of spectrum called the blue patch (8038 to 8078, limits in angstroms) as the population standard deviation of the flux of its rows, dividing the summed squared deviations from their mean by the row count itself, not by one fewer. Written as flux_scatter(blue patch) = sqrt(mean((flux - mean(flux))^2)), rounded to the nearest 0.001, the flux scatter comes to 0.350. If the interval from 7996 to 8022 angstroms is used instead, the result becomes 0.322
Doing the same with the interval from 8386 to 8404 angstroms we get 0.261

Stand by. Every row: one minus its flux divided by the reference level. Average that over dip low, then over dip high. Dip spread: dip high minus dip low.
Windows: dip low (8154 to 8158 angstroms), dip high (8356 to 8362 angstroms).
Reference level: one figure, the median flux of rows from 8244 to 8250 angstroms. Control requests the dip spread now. 0.11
